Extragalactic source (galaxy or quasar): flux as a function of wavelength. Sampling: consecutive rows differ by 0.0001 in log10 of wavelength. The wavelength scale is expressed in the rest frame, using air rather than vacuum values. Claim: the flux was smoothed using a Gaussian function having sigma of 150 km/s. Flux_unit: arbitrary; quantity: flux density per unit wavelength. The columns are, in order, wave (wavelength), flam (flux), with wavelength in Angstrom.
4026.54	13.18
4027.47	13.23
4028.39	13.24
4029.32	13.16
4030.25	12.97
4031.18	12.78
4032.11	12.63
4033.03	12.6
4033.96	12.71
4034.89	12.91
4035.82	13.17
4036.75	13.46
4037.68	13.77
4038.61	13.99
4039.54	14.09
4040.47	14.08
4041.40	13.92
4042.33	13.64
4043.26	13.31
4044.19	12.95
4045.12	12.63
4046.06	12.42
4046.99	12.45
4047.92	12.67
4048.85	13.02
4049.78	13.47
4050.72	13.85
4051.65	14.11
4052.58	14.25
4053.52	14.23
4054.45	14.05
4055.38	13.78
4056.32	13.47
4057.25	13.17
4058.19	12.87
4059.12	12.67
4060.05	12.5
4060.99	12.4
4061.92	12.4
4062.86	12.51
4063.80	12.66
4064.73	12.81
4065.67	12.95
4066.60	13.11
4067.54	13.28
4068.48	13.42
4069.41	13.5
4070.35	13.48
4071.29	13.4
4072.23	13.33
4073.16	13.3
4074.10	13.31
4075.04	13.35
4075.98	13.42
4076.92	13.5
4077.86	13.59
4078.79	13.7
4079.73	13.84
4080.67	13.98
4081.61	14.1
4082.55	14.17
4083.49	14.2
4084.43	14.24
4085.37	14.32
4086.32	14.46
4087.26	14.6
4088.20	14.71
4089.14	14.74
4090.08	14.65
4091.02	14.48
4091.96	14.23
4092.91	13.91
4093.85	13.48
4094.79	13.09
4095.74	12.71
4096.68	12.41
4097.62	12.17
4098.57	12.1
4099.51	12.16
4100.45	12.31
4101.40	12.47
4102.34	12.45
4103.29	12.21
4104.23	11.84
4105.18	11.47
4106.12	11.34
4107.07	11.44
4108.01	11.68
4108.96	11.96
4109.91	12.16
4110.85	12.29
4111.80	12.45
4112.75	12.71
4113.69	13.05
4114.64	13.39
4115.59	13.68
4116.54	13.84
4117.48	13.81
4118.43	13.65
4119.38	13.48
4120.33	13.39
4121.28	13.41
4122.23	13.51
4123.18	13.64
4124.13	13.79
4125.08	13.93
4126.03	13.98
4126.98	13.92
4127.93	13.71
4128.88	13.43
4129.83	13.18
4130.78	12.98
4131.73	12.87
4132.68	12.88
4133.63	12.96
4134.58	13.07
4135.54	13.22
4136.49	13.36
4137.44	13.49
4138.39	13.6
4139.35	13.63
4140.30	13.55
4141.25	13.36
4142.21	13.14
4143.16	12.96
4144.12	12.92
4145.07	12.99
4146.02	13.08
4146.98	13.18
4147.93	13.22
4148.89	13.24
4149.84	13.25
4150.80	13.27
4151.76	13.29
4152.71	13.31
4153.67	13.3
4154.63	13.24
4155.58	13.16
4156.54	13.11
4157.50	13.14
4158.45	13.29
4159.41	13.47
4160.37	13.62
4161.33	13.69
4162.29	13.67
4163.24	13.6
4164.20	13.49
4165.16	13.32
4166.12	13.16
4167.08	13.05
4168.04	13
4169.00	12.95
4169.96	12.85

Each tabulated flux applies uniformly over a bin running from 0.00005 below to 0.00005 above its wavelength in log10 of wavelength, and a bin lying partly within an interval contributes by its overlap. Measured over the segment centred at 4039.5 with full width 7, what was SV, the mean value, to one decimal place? 13.8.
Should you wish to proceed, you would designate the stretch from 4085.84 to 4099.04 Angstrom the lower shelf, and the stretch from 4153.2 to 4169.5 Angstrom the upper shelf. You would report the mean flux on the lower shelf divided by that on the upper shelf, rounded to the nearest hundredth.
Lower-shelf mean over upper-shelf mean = 1.03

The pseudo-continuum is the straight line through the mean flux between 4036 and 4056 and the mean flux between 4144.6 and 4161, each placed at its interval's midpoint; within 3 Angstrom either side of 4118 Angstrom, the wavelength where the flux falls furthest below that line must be 4120.33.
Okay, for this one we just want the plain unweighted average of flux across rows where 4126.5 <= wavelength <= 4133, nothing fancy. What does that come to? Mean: 13.3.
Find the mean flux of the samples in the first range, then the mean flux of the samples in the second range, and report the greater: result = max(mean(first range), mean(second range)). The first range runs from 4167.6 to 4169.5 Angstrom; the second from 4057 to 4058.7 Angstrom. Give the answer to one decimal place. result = 13.0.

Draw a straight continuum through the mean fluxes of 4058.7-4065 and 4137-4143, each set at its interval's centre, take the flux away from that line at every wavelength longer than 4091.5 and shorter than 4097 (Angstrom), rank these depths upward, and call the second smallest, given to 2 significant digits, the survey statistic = -1.0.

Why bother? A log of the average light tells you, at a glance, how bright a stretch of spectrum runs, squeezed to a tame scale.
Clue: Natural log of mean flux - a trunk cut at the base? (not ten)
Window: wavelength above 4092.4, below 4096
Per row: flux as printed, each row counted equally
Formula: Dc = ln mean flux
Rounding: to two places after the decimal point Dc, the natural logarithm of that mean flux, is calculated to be 2.59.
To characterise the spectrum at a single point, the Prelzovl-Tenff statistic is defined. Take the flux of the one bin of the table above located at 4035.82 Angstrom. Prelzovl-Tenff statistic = 13.17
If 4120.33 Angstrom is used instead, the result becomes 13.39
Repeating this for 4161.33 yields 13.69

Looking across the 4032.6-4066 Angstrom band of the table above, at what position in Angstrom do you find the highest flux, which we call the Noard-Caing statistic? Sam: 4052.58 Angstrom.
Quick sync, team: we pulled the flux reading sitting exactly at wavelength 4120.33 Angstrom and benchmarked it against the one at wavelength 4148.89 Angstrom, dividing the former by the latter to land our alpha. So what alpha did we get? 1.01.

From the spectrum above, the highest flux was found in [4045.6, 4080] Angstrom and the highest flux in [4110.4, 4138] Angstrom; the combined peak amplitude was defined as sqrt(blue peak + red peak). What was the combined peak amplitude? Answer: 5.31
